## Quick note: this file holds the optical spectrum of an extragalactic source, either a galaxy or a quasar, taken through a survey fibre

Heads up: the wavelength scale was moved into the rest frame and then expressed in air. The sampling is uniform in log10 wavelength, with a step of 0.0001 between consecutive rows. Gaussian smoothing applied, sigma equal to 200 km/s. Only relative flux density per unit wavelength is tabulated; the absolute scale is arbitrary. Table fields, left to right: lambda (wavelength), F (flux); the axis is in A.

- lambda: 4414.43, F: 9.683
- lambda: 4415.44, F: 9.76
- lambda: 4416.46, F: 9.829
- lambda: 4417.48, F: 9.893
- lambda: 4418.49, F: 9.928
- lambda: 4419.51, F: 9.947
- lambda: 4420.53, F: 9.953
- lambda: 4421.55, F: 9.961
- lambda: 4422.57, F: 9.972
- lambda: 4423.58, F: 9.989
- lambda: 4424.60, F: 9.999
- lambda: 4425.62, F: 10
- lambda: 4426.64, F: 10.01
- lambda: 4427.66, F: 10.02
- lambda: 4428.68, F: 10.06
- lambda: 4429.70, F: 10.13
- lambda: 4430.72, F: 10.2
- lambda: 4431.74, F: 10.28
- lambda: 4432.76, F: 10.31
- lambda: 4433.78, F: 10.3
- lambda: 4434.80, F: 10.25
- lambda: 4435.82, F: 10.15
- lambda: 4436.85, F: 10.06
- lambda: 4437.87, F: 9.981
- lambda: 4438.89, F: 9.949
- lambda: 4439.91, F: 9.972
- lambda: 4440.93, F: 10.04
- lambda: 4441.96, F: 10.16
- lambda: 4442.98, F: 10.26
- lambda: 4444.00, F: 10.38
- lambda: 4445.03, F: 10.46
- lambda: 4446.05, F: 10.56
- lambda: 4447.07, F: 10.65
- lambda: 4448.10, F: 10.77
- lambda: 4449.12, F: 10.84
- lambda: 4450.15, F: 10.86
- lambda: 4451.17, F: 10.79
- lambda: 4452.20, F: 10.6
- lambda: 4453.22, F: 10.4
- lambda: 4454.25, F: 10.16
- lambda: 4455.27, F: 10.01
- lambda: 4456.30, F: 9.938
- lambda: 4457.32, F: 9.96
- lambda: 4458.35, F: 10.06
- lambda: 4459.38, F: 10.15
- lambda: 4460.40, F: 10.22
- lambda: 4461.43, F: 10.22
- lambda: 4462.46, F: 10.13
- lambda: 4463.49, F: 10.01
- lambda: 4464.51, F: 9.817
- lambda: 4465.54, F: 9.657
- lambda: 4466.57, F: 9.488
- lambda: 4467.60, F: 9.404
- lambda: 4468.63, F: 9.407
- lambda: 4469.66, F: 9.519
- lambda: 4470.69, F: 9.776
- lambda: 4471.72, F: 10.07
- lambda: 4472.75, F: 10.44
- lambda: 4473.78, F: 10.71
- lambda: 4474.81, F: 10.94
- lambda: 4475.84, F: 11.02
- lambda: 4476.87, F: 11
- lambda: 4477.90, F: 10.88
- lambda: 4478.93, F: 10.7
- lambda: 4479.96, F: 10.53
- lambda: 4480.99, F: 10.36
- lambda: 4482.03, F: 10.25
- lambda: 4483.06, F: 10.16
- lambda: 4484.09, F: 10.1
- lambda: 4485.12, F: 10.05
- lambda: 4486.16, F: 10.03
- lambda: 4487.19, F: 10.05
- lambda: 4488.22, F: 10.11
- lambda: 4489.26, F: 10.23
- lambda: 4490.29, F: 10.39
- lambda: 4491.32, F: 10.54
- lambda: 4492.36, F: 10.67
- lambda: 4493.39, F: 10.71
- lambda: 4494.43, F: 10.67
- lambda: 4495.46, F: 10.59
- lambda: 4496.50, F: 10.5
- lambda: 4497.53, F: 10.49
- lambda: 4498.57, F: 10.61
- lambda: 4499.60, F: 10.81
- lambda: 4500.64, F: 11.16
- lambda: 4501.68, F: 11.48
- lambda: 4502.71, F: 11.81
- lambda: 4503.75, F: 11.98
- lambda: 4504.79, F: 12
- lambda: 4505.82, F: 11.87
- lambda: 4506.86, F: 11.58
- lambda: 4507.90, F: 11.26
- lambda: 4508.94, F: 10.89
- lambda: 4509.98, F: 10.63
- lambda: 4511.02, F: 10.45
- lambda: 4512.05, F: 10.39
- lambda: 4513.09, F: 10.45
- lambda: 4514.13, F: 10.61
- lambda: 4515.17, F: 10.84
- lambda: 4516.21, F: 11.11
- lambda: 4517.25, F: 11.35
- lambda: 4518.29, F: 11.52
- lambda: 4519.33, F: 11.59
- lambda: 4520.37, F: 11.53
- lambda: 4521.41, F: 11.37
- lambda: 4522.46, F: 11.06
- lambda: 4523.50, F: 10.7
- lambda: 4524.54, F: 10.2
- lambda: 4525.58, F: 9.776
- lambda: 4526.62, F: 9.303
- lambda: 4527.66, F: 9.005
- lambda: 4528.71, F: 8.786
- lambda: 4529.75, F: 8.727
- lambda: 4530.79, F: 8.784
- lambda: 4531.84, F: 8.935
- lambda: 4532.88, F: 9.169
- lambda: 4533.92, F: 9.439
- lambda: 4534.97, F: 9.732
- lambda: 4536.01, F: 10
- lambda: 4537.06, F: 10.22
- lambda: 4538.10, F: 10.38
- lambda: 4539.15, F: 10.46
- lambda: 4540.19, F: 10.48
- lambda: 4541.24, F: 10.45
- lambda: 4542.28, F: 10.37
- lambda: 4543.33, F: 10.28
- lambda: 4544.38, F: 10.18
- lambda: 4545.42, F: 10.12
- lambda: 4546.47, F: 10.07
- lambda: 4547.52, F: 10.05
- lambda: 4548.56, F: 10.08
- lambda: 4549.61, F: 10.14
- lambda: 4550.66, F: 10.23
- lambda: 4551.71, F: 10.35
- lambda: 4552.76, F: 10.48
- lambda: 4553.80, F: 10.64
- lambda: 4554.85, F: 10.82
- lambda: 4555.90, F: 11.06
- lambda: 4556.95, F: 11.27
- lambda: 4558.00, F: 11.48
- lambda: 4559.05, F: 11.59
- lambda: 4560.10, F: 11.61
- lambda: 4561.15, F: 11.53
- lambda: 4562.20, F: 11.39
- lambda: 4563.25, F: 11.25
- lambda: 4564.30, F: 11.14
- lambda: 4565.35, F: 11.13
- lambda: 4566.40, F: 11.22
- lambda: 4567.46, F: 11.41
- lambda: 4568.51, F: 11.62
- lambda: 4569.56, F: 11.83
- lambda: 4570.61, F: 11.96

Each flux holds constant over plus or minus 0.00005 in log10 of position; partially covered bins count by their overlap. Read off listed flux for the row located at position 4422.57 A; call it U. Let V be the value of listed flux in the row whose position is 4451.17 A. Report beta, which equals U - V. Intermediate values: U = 9.972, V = 10.79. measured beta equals -0.8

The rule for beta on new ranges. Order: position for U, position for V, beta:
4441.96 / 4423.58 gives 0.2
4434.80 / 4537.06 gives 0.0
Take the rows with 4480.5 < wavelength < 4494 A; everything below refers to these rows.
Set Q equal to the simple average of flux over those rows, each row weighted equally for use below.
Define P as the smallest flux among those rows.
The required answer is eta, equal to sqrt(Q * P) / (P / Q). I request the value 10.4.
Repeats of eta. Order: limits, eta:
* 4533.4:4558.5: 10.9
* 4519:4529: 11.2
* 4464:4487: 10.6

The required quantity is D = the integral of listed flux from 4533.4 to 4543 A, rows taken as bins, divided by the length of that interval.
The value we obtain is 10.2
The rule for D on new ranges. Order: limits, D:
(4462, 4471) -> 9.7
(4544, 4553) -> 10.2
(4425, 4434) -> 10.1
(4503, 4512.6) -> 11.2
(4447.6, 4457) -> 10.5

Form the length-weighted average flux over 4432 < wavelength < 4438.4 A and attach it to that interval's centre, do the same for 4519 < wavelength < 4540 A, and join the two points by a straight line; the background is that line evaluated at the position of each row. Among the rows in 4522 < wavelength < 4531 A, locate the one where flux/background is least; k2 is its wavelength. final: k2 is 4529.75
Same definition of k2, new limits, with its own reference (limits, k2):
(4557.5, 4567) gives 4565.35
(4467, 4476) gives 4467.60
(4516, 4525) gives 4524.54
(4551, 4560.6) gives 4551.71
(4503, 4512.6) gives 4512.05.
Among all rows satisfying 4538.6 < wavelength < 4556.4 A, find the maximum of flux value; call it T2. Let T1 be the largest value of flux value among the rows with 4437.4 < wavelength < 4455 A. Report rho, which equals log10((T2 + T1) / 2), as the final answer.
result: 1.04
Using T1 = 10.86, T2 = 11.06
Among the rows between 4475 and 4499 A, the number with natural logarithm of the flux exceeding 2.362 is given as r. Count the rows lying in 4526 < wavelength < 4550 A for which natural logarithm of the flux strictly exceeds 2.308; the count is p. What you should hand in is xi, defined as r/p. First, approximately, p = 12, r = 7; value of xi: 0.58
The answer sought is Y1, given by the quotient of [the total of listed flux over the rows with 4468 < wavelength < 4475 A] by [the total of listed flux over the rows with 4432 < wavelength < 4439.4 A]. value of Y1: 1.00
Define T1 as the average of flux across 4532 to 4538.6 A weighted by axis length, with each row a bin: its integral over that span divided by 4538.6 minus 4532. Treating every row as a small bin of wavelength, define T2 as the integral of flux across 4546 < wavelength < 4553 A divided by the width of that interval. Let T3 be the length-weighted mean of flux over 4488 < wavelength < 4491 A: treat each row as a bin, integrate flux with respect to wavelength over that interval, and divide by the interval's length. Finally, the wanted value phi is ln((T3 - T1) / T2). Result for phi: -3.0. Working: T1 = 9.8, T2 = 10.2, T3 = 10.3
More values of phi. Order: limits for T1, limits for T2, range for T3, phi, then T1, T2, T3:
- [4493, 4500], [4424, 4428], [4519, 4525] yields -3.1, 10.6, 10.0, 11.1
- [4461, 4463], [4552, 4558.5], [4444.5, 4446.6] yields -3.4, 10.1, 10.9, 10.5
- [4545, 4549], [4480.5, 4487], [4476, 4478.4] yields -2.4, 10.1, 10.1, 11.0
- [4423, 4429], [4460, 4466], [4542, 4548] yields -4.3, 10.0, 10.0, 10.2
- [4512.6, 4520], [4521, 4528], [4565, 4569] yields -3.7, 11.1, 10.2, 11.3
